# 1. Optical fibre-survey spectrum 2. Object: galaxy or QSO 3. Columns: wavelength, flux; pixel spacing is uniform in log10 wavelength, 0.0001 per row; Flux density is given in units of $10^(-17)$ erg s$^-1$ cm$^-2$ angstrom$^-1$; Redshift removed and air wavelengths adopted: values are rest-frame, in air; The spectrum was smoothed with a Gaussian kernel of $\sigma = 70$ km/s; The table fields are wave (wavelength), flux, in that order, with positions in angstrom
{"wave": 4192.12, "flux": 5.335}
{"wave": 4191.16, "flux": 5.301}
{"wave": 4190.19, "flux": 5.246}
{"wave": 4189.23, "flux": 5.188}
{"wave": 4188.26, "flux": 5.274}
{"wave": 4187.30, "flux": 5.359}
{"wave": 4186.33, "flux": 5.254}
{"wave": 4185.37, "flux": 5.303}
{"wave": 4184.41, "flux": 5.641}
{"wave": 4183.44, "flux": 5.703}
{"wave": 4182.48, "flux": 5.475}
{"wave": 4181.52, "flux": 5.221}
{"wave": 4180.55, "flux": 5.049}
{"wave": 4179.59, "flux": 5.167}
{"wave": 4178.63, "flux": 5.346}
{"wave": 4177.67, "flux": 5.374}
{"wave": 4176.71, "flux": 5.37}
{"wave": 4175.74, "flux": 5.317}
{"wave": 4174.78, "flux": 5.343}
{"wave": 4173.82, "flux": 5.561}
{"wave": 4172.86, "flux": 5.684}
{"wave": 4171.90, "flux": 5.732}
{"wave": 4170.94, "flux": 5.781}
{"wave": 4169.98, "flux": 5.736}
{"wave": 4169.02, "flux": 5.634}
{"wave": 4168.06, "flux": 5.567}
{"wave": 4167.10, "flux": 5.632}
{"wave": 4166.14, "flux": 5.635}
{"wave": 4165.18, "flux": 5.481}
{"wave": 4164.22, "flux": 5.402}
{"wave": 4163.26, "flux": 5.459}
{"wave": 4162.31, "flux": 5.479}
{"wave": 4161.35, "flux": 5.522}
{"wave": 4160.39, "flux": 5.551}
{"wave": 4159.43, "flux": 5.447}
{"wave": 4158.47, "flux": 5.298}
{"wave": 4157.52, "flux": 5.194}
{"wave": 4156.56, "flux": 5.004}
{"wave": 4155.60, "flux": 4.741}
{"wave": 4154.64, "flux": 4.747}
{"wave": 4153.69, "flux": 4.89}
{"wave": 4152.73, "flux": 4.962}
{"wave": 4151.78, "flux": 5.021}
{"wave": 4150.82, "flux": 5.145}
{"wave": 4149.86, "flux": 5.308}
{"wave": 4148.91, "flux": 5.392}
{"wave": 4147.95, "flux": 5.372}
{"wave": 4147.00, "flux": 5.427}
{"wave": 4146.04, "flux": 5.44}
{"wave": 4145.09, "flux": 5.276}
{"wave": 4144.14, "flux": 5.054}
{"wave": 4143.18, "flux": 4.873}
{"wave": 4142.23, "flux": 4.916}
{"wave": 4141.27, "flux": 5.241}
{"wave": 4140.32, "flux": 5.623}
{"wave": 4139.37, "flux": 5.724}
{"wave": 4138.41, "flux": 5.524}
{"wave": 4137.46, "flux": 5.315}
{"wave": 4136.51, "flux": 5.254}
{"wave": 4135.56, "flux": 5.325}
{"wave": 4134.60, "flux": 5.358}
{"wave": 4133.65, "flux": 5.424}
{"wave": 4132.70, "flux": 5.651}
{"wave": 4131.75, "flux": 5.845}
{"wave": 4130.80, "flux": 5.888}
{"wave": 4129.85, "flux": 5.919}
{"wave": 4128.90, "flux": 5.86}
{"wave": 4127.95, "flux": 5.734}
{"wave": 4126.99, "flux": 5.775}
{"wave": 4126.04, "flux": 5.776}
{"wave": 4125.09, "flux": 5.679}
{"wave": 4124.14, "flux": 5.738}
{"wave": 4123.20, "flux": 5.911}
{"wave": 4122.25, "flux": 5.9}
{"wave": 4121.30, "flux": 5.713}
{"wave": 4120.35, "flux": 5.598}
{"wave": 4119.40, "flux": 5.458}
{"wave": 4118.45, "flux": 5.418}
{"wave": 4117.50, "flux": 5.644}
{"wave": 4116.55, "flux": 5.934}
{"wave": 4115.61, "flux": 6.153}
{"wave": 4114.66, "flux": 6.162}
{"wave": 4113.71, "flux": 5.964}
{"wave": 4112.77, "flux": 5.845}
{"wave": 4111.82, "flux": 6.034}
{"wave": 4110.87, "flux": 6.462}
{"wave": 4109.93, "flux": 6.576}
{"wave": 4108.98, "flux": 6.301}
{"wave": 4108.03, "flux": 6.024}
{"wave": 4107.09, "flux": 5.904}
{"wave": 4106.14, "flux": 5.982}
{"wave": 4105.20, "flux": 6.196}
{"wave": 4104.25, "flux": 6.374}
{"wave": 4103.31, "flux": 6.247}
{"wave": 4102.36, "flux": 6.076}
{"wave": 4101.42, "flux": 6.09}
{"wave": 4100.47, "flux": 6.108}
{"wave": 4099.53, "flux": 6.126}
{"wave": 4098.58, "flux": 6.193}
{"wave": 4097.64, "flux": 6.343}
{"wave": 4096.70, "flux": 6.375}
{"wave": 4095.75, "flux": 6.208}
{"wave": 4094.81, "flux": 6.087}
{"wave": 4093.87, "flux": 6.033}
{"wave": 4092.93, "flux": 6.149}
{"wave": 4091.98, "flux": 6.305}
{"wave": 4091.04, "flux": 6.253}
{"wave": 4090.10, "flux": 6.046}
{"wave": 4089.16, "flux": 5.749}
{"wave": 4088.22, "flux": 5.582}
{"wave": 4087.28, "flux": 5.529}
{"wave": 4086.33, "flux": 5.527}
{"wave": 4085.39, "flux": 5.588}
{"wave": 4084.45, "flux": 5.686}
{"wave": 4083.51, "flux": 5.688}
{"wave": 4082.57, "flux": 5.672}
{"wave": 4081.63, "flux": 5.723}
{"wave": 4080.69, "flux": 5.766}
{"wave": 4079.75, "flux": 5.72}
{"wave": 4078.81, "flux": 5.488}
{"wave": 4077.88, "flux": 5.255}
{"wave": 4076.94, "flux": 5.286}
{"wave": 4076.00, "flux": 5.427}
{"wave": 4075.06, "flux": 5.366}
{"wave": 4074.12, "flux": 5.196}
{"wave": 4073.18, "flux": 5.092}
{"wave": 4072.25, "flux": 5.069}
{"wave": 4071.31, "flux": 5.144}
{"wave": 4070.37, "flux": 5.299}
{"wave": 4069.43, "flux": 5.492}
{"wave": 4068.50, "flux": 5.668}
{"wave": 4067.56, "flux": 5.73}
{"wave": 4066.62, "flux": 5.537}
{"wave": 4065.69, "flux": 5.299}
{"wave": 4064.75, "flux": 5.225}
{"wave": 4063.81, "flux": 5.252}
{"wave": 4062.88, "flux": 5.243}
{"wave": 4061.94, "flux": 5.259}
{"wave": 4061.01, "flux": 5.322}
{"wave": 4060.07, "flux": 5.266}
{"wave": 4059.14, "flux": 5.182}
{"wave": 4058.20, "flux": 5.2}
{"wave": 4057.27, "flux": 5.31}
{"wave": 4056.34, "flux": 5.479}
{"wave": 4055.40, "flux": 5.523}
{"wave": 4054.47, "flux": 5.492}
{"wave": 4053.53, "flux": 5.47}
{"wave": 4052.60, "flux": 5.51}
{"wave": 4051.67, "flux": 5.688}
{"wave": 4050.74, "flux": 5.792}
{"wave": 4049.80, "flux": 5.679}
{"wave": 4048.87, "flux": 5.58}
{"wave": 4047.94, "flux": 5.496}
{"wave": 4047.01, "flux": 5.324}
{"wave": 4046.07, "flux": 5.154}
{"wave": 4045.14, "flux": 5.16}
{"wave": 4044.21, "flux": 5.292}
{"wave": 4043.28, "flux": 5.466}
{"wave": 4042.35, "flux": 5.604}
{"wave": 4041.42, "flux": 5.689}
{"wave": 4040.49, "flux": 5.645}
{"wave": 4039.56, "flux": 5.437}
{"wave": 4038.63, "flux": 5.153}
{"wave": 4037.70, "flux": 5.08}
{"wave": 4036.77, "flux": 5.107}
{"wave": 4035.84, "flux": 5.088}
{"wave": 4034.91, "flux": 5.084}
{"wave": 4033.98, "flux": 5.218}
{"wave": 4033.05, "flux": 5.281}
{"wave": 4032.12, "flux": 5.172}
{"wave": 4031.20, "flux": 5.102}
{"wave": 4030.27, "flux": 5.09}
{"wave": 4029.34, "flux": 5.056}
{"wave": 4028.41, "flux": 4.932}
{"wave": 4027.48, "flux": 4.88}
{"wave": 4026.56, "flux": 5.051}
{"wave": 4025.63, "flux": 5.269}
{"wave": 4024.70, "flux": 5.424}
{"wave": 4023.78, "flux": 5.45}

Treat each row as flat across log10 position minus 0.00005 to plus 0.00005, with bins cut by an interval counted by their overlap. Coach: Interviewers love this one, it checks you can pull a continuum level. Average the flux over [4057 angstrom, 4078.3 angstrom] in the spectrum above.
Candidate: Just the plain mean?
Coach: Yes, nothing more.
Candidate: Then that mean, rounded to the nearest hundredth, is 5.31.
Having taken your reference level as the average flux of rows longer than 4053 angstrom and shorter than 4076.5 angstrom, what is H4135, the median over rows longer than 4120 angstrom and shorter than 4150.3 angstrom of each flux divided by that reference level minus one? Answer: 0.04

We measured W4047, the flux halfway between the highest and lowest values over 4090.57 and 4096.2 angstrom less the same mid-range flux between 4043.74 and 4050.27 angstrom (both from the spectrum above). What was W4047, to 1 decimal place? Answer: 0.8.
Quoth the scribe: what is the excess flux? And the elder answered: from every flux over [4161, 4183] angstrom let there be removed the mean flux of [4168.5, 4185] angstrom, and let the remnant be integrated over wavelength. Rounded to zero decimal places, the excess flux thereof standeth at 0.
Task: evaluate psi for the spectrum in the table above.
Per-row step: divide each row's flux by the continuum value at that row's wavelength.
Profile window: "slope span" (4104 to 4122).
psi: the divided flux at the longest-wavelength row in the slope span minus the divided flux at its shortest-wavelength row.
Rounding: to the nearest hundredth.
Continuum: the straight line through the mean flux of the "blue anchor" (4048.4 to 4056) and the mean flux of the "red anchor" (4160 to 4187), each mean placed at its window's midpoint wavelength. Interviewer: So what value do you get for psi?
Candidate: -0.12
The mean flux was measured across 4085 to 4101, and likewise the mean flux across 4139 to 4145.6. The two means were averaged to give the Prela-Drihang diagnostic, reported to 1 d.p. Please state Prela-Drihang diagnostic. 5.6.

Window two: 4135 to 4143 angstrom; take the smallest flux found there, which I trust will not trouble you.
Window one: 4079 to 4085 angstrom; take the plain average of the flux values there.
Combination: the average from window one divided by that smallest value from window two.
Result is 1.16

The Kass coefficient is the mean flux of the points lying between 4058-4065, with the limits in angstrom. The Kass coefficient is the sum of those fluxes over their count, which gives 5.24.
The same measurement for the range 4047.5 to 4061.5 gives 5.47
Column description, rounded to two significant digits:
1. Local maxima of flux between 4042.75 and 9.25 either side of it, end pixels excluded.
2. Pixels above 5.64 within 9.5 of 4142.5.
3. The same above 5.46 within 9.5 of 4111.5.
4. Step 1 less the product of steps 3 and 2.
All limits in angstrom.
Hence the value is -15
